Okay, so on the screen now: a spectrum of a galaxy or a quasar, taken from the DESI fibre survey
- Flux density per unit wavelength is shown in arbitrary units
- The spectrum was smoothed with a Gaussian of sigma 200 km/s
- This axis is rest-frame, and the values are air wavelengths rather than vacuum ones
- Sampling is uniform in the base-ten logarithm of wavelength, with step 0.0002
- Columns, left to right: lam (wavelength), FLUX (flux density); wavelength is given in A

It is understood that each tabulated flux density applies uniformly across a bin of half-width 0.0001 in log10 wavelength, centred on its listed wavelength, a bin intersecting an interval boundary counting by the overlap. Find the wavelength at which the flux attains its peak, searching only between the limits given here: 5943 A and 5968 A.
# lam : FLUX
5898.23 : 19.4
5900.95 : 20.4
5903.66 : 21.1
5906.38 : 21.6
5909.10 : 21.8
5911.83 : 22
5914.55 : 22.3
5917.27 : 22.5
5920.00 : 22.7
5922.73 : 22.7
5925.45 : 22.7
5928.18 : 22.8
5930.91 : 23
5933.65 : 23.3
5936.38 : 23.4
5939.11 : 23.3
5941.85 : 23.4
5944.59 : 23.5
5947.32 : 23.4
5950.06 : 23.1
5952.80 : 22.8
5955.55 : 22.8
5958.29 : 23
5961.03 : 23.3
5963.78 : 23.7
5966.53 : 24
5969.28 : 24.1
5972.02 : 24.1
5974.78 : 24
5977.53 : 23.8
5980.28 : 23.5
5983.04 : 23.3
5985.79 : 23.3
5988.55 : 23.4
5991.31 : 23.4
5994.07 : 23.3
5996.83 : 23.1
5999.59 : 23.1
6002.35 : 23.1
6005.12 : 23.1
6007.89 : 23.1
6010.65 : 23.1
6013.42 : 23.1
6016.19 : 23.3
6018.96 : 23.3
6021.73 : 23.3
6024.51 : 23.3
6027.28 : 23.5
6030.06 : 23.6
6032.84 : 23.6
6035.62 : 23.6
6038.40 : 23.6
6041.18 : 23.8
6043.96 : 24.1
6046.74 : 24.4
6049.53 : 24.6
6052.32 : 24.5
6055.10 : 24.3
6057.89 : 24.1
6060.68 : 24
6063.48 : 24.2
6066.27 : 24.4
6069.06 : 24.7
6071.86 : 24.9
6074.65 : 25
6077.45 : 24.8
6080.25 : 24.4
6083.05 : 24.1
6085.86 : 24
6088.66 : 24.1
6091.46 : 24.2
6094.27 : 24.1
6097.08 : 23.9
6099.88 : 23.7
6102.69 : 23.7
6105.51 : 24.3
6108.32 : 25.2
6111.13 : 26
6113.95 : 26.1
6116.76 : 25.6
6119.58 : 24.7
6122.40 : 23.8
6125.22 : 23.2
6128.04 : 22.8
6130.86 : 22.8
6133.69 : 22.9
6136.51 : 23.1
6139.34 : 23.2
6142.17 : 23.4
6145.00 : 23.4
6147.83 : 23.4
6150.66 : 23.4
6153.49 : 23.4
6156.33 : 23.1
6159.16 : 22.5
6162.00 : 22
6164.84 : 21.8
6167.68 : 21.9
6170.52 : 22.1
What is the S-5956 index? 5966.53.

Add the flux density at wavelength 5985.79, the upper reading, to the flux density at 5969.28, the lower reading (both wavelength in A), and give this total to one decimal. 47.4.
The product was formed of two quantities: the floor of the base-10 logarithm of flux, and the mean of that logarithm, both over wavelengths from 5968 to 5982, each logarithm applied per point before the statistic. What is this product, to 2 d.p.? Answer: 1.89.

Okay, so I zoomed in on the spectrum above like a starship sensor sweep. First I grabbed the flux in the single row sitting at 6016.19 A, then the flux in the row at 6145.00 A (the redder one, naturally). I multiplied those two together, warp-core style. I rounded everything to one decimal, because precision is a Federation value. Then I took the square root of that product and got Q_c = 23.3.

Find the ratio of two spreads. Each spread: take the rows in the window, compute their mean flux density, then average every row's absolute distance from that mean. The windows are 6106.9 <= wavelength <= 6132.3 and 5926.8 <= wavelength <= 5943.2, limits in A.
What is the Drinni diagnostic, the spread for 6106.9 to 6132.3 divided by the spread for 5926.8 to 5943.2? 5.9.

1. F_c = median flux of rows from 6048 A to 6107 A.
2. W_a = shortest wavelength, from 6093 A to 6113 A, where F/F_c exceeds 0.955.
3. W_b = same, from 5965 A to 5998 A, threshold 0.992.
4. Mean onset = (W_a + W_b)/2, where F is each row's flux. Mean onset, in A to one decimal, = 6031.8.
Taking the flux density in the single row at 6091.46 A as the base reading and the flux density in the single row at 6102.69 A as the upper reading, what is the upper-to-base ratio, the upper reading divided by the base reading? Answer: 0.98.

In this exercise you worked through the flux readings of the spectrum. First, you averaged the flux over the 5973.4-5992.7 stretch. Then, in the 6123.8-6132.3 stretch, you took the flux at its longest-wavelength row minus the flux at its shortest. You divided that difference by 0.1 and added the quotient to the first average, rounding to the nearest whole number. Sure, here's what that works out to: 20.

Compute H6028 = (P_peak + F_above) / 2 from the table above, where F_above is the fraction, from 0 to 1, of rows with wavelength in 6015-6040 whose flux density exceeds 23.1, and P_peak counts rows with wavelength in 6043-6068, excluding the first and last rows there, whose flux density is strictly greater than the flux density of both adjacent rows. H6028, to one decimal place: 1.0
